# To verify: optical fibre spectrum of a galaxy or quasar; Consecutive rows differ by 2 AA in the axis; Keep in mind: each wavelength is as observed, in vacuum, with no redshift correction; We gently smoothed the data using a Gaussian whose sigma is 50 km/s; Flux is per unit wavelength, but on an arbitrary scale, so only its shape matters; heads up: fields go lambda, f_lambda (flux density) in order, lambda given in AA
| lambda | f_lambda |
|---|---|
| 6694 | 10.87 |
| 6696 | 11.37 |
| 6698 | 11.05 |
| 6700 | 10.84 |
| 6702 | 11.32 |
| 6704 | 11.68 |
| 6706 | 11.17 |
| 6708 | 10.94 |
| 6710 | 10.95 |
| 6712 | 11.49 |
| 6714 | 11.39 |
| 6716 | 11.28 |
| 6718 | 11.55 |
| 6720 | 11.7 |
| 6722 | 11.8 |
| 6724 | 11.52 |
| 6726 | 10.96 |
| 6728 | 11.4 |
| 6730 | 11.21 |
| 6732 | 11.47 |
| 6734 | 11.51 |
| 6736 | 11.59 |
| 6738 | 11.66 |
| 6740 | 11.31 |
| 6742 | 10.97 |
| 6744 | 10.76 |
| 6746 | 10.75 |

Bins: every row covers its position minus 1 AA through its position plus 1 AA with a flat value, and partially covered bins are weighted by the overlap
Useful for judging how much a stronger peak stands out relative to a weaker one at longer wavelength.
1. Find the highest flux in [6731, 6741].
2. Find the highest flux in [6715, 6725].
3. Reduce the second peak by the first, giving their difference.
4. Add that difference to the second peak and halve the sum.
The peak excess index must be 5.97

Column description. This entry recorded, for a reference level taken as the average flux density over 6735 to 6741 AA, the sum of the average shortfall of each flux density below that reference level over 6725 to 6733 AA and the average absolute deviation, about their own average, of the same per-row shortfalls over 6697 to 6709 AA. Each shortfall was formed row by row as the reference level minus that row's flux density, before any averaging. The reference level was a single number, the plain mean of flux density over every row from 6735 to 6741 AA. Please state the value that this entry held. 0.48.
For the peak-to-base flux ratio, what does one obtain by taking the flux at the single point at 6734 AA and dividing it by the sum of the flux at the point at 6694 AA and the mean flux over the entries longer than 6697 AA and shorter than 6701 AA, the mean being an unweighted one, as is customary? 0.528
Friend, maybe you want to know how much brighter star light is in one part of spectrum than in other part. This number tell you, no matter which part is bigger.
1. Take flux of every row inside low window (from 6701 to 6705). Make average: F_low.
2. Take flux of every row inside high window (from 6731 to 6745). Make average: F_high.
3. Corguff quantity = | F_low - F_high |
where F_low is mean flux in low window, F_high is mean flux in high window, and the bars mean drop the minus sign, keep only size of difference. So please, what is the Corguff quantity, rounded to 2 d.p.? 0.18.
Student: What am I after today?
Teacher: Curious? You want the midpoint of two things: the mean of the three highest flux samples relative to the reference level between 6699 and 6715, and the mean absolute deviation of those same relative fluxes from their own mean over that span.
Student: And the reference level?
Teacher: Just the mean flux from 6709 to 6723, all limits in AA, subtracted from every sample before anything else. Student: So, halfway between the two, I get 0.158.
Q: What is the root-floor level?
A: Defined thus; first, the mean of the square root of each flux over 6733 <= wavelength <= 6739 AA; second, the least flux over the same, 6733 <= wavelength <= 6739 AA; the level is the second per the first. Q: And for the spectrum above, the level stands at 3.38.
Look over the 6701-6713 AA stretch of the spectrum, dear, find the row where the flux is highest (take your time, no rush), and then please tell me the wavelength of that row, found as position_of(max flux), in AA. 6704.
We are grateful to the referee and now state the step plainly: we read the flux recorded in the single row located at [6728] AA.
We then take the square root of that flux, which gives 3.38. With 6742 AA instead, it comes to 3.31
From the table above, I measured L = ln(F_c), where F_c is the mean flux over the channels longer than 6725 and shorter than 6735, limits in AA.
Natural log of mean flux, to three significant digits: 2.43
